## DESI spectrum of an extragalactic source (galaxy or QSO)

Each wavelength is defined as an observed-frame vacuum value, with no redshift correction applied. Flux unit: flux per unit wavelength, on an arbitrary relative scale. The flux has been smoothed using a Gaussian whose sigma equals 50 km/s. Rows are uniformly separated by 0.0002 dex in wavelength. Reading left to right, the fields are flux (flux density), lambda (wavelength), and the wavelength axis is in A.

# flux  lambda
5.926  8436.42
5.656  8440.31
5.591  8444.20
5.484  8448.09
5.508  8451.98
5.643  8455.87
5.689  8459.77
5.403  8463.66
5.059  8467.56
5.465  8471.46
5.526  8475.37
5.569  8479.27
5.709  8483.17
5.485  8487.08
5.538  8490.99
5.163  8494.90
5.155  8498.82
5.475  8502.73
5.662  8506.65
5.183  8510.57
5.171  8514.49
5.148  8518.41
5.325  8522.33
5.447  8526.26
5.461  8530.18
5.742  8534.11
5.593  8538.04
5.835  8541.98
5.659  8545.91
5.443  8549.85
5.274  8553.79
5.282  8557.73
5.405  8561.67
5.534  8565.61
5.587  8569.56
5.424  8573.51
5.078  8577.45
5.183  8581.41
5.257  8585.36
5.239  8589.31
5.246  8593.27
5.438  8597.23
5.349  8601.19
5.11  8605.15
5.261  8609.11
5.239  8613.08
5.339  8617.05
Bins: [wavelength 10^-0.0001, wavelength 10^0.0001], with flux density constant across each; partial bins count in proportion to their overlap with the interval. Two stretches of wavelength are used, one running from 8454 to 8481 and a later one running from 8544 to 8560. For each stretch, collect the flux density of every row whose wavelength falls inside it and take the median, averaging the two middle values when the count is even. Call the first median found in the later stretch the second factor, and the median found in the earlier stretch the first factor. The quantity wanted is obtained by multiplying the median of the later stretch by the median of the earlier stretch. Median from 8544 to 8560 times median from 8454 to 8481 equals 29.6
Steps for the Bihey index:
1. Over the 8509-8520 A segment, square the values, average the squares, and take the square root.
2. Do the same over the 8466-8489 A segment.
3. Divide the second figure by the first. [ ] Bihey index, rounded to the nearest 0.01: 1.06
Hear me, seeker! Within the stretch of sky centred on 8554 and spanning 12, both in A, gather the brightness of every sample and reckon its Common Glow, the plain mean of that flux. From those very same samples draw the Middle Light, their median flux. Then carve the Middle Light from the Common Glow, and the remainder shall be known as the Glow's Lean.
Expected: 0.05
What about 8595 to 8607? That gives -0.05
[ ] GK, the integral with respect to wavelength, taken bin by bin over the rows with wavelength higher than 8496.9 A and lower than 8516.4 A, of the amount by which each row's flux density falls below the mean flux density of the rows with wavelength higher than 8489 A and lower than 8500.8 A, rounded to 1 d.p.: -0.9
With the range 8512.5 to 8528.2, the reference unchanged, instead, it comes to 0.2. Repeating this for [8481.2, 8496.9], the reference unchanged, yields -2.9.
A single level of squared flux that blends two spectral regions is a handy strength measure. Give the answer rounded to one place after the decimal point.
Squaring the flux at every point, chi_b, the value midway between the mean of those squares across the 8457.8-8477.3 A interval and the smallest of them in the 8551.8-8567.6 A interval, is 28.7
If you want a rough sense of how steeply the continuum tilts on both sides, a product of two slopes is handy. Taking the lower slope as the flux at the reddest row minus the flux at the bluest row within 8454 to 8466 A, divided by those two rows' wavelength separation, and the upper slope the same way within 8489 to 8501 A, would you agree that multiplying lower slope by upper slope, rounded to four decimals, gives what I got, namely 0.0015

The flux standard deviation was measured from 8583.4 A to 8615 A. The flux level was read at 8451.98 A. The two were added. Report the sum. 5.60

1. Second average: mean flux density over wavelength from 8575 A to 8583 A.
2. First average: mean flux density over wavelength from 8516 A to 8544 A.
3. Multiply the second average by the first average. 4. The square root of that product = 5.32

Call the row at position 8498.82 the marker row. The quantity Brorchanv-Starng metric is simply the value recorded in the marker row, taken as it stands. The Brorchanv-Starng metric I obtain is 5.155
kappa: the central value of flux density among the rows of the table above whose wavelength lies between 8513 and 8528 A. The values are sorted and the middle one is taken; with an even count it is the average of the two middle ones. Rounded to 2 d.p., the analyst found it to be 5.25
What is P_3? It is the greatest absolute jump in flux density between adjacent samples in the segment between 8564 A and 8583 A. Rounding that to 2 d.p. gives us 0.35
